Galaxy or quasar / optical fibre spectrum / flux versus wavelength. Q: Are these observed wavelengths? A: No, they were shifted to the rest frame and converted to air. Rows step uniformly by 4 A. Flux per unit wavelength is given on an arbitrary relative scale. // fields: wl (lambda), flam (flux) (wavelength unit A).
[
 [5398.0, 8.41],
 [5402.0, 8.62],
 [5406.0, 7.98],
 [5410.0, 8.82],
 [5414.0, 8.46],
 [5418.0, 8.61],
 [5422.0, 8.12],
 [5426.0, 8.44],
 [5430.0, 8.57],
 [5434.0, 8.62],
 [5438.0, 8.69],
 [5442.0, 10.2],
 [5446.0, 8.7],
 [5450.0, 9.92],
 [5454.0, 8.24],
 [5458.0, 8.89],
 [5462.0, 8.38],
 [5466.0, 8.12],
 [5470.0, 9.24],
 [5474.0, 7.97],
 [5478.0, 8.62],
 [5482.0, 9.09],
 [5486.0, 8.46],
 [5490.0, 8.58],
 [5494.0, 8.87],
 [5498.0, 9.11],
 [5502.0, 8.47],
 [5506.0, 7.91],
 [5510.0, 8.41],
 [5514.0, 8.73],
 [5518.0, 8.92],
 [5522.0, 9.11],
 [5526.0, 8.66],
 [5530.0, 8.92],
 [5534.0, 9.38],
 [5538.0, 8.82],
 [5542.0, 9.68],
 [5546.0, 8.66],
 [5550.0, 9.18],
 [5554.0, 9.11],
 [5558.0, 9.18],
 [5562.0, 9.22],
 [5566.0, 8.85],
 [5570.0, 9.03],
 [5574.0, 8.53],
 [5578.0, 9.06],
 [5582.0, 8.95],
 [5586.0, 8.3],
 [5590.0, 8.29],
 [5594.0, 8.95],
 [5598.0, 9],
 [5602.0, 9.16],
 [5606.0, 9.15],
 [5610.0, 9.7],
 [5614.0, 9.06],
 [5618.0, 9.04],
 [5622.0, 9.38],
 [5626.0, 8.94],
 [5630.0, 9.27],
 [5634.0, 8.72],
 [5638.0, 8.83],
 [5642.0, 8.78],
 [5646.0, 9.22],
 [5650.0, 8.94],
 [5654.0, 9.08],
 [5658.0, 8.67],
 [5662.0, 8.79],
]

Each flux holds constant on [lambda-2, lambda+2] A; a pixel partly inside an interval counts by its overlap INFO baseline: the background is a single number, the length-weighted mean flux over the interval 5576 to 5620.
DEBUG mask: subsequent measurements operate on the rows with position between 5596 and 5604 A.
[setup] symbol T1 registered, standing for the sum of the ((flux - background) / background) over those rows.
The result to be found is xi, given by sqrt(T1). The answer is 0.16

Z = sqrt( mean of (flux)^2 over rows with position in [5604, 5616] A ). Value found 9.31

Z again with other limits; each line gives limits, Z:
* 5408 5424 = 8.51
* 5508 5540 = 8.87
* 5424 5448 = 8.89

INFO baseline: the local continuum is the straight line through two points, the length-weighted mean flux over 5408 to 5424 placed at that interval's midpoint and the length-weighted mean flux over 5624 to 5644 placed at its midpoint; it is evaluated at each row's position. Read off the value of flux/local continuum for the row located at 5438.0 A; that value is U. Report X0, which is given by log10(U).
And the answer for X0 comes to 0.007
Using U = 1.02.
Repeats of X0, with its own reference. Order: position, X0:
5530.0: 0.010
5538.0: 0.004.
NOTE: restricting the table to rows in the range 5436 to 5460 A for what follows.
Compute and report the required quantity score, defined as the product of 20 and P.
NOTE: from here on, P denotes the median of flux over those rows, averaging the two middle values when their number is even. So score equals 176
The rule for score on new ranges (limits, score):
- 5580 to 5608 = 179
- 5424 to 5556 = 174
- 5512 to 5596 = 179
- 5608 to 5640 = 181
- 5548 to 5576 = 182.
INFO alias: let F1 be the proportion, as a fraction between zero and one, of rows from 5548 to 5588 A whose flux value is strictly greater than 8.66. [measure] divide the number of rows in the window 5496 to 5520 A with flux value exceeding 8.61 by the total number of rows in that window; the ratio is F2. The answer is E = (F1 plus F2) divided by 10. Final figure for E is 0.130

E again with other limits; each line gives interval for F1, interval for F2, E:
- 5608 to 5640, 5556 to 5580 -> 0.183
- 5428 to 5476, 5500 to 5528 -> 0.107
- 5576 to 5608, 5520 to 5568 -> 0.175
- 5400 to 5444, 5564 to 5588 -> 0.094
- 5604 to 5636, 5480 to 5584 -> 0.177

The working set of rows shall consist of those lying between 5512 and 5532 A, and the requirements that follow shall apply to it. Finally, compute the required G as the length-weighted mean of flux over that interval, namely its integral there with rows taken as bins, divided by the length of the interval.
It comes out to 8.87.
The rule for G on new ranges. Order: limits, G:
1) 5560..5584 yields 8.94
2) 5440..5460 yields 9.19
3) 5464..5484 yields 8.61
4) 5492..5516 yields 8.58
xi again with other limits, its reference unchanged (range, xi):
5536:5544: 0.25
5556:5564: 0.23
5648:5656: 0.10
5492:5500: 0.07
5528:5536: 0.20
